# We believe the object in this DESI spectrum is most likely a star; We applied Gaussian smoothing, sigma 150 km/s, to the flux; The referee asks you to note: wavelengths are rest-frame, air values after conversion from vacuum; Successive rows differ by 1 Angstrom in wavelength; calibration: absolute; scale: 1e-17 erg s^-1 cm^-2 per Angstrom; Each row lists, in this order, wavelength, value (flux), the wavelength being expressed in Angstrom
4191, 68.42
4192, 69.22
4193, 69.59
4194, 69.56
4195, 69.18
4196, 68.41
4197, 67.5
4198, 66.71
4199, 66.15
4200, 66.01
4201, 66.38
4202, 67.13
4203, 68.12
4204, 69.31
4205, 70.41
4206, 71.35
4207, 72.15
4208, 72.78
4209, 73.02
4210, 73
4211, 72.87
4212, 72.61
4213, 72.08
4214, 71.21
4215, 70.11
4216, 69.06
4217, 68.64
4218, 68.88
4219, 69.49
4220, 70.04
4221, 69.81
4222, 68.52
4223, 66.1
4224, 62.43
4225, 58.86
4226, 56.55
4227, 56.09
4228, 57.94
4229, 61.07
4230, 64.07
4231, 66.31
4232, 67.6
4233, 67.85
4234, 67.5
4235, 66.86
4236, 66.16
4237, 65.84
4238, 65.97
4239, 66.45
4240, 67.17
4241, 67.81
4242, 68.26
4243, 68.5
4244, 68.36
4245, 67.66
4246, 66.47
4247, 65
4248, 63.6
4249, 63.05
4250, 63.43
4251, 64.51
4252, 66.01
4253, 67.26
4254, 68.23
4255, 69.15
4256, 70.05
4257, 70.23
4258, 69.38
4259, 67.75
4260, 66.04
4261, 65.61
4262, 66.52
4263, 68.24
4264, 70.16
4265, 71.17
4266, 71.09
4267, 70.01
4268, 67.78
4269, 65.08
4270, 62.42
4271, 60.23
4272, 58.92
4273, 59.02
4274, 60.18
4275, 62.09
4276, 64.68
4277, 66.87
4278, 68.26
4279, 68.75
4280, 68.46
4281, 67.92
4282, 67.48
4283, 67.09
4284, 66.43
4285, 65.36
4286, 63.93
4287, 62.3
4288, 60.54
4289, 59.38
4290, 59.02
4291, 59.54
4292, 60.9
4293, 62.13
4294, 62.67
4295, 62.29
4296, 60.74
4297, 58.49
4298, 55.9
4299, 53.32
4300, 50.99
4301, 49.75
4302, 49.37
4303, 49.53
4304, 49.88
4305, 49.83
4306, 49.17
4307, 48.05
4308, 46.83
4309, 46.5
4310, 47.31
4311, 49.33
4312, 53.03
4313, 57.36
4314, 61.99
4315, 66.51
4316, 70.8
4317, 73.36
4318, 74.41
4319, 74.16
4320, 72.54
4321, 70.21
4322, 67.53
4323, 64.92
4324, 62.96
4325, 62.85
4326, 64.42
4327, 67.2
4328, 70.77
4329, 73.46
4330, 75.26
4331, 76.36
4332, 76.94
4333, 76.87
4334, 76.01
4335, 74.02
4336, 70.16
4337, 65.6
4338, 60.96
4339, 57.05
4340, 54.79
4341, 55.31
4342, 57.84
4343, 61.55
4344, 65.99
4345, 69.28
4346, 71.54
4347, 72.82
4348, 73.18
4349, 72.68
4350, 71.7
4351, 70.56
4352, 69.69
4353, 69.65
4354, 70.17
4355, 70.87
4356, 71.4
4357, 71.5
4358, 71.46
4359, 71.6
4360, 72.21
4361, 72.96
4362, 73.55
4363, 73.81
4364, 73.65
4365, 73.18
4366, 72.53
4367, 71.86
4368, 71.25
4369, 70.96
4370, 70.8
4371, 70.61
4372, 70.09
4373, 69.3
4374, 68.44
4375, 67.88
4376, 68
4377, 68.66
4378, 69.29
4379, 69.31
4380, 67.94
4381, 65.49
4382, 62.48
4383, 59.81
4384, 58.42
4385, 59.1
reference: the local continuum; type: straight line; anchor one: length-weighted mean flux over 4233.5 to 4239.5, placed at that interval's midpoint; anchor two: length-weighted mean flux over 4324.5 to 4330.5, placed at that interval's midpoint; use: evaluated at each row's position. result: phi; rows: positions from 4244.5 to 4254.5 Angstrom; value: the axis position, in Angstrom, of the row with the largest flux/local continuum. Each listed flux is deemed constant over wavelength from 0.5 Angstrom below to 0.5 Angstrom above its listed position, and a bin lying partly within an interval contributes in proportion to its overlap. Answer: 4254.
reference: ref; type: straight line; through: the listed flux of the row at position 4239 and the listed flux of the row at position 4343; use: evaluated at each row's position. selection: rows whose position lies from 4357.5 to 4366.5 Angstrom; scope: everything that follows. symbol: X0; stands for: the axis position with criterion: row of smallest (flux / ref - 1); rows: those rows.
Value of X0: 4358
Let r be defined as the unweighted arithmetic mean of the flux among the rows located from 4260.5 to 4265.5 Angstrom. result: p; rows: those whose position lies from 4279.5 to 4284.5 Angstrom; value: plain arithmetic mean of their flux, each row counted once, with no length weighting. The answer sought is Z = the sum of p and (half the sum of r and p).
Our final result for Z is 135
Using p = 67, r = 68.3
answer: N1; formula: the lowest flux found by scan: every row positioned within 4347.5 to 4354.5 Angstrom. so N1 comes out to 69.65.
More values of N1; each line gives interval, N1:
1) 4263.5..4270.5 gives 62.42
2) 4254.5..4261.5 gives 65.61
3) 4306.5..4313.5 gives 46.5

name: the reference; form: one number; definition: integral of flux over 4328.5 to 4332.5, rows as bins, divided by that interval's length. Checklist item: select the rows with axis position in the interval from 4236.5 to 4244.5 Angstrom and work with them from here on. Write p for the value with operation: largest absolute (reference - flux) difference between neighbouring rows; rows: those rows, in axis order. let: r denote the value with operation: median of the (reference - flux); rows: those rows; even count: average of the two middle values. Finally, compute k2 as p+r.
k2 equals 9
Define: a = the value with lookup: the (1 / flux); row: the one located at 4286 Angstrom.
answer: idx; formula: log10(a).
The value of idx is -1.81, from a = 0.0156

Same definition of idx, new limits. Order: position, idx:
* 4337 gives -1.82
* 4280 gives -1.84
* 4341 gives -1.74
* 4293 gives -1.79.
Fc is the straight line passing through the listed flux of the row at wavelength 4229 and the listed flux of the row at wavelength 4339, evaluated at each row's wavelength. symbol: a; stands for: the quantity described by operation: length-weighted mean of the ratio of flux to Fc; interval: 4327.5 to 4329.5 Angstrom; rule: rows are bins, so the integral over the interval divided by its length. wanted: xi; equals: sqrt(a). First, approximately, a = 1.26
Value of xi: 1.12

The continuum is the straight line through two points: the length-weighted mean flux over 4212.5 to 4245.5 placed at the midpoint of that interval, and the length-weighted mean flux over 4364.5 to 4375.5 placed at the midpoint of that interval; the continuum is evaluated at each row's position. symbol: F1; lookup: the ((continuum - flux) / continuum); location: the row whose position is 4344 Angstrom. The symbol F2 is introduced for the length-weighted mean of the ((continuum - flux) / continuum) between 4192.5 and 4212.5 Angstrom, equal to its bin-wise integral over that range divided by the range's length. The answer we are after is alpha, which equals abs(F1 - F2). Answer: 0.12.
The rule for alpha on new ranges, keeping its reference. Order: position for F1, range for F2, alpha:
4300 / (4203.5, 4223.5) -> 0.33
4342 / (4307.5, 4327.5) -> 0.08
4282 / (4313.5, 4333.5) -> 0.02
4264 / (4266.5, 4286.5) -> 0.08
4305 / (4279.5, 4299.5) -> 0.19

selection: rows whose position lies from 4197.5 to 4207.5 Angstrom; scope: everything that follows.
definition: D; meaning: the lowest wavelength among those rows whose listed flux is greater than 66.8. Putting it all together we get 4202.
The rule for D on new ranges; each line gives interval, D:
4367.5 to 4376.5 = 4368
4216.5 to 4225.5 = 4217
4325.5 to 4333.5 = 4327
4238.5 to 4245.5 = 4240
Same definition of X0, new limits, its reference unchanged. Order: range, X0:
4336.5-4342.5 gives 4340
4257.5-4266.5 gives 4261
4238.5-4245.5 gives 4239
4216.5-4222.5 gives 4217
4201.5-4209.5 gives 4202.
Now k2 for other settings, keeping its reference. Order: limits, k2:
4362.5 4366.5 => 3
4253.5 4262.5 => 9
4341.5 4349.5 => 10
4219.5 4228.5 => 17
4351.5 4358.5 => 5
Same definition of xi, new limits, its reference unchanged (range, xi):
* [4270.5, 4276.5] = 1.01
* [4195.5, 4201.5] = 1.04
